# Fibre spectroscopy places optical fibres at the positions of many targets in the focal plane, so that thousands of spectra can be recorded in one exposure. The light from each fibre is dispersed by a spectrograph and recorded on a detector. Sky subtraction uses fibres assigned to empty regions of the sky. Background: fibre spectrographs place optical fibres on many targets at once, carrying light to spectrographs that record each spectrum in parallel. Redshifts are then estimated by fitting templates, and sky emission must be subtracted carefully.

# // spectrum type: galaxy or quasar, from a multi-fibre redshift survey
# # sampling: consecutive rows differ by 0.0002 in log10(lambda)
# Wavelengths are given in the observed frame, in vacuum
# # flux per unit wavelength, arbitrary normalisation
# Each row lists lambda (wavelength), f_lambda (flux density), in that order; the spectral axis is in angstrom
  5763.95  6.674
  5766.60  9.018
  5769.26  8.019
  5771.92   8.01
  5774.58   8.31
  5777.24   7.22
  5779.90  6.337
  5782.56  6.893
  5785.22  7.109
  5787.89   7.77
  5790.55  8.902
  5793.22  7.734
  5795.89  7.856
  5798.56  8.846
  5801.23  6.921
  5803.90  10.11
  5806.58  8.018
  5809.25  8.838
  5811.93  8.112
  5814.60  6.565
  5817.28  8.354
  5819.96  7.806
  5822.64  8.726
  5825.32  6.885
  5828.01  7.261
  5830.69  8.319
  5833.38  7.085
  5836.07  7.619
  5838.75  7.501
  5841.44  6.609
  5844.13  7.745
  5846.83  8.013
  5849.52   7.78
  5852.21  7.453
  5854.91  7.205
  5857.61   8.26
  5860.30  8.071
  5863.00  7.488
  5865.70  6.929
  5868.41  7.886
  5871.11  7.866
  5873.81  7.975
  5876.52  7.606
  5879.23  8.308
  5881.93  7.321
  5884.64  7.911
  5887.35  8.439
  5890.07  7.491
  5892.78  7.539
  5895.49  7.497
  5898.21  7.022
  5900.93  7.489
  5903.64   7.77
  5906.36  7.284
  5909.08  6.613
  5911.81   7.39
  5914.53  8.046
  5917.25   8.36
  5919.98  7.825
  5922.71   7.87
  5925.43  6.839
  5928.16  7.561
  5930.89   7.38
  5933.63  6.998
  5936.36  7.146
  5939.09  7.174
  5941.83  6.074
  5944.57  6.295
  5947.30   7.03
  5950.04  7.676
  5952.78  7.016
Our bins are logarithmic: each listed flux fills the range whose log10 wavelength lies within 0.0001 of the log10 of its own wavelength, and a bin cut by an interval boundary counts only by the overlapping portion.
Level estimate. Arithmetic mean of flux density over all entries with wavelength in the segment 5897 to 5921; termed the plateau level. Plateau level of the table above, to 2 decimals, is 7.53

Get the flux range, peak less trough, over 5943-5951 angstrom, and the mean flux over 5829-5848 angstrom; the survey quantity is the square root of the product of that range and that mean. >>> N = 3.2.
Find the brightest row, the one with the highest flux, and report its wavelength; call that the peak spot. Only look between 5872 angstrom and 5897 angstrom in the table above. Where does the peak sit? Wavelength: 5887.35 angstrom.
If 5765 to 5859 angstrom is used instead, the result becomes 5803.90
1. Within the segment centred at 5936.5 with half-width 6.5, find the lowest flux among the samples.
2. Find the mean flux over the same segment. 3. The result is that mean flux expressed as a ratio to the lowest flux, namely 1.14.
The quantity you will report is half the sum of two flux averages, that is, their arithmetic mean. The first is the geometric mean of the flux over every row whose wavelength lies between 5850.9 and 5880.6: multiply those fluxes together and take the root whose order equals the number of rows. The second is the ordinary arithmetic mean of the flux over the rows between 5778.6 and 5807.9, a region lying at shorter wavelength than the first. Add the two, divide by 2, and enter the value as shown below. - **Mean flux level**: 7.79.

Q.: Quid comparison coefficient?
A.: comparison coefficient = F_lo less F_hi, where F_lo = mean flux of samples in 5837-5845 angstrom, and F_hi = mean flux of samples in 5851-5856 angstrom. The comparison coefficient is -0.04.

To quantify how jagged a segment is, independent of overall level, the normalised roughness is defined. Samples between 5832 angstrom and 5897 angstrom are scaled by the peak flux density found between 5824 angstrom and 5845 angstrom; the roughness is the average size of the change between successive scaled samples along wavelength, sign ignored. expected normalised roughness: 0.060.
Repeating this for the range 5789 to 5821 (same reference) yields 0.163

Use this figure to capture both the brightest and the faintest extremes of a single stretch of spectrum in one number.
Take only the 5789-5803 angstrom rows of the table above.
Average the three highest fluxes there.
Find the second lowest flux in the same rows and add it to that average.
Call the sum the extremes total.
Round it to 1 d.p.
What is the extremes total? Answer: 16.3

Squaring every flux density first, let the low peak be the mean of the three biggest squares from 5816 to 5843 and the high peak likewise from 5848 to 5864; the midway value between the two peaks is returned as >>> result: 68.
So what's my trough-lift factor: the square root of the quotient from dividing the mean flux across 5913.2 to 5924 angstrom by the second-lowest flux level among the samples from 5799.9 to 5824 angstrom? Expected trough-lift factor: 1.08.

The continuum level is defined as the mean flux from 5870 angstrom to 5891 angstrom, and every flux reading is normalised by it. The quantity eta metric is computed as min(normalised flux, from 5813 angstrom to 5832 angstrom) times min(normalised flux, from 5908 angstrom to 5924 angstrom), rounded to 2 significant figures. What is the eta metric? 0.70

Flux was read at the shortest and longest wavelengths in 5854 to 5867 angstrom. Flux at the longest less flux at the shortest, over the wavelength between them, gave -0.03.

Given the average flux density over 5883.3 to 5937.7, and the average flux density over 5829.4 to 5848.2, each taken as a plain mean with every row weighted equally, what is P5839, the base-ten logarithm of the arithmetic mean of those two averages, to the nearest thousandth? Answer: 0.877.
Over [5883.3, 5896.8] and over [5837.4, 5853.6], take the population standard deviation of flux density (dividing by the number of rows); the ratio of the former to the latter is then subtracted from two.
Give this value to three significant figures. 1.18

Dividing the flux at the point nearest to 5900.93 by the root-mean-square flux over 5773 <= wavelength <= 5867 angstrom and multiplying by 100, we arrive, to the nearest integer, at 96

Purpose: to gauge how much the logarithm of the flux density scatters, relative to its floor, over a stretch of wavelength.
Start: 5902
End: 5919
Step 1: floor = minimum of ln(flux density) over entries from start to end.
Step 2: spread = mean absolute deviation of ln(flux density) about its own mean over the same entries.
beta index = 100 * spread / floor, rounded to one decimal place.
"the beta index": 3.4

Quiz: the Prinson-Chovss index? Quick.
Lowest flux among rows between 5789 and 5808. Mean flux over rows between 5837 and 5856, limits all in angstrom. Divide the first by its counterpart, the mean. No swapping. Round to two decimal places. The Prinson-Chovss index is 0.93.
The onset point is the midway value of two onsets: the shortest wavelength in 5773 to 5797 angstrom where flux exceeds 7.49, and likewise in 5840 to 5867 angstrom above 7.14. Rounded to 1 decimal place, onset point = 5809.4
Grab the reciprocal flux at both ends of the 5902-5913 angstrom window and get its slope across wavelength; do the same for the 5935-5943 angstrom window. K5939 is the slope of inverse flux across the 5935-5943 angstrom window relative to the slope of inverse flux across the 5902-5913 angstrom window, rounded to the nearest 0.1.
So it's 5.6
